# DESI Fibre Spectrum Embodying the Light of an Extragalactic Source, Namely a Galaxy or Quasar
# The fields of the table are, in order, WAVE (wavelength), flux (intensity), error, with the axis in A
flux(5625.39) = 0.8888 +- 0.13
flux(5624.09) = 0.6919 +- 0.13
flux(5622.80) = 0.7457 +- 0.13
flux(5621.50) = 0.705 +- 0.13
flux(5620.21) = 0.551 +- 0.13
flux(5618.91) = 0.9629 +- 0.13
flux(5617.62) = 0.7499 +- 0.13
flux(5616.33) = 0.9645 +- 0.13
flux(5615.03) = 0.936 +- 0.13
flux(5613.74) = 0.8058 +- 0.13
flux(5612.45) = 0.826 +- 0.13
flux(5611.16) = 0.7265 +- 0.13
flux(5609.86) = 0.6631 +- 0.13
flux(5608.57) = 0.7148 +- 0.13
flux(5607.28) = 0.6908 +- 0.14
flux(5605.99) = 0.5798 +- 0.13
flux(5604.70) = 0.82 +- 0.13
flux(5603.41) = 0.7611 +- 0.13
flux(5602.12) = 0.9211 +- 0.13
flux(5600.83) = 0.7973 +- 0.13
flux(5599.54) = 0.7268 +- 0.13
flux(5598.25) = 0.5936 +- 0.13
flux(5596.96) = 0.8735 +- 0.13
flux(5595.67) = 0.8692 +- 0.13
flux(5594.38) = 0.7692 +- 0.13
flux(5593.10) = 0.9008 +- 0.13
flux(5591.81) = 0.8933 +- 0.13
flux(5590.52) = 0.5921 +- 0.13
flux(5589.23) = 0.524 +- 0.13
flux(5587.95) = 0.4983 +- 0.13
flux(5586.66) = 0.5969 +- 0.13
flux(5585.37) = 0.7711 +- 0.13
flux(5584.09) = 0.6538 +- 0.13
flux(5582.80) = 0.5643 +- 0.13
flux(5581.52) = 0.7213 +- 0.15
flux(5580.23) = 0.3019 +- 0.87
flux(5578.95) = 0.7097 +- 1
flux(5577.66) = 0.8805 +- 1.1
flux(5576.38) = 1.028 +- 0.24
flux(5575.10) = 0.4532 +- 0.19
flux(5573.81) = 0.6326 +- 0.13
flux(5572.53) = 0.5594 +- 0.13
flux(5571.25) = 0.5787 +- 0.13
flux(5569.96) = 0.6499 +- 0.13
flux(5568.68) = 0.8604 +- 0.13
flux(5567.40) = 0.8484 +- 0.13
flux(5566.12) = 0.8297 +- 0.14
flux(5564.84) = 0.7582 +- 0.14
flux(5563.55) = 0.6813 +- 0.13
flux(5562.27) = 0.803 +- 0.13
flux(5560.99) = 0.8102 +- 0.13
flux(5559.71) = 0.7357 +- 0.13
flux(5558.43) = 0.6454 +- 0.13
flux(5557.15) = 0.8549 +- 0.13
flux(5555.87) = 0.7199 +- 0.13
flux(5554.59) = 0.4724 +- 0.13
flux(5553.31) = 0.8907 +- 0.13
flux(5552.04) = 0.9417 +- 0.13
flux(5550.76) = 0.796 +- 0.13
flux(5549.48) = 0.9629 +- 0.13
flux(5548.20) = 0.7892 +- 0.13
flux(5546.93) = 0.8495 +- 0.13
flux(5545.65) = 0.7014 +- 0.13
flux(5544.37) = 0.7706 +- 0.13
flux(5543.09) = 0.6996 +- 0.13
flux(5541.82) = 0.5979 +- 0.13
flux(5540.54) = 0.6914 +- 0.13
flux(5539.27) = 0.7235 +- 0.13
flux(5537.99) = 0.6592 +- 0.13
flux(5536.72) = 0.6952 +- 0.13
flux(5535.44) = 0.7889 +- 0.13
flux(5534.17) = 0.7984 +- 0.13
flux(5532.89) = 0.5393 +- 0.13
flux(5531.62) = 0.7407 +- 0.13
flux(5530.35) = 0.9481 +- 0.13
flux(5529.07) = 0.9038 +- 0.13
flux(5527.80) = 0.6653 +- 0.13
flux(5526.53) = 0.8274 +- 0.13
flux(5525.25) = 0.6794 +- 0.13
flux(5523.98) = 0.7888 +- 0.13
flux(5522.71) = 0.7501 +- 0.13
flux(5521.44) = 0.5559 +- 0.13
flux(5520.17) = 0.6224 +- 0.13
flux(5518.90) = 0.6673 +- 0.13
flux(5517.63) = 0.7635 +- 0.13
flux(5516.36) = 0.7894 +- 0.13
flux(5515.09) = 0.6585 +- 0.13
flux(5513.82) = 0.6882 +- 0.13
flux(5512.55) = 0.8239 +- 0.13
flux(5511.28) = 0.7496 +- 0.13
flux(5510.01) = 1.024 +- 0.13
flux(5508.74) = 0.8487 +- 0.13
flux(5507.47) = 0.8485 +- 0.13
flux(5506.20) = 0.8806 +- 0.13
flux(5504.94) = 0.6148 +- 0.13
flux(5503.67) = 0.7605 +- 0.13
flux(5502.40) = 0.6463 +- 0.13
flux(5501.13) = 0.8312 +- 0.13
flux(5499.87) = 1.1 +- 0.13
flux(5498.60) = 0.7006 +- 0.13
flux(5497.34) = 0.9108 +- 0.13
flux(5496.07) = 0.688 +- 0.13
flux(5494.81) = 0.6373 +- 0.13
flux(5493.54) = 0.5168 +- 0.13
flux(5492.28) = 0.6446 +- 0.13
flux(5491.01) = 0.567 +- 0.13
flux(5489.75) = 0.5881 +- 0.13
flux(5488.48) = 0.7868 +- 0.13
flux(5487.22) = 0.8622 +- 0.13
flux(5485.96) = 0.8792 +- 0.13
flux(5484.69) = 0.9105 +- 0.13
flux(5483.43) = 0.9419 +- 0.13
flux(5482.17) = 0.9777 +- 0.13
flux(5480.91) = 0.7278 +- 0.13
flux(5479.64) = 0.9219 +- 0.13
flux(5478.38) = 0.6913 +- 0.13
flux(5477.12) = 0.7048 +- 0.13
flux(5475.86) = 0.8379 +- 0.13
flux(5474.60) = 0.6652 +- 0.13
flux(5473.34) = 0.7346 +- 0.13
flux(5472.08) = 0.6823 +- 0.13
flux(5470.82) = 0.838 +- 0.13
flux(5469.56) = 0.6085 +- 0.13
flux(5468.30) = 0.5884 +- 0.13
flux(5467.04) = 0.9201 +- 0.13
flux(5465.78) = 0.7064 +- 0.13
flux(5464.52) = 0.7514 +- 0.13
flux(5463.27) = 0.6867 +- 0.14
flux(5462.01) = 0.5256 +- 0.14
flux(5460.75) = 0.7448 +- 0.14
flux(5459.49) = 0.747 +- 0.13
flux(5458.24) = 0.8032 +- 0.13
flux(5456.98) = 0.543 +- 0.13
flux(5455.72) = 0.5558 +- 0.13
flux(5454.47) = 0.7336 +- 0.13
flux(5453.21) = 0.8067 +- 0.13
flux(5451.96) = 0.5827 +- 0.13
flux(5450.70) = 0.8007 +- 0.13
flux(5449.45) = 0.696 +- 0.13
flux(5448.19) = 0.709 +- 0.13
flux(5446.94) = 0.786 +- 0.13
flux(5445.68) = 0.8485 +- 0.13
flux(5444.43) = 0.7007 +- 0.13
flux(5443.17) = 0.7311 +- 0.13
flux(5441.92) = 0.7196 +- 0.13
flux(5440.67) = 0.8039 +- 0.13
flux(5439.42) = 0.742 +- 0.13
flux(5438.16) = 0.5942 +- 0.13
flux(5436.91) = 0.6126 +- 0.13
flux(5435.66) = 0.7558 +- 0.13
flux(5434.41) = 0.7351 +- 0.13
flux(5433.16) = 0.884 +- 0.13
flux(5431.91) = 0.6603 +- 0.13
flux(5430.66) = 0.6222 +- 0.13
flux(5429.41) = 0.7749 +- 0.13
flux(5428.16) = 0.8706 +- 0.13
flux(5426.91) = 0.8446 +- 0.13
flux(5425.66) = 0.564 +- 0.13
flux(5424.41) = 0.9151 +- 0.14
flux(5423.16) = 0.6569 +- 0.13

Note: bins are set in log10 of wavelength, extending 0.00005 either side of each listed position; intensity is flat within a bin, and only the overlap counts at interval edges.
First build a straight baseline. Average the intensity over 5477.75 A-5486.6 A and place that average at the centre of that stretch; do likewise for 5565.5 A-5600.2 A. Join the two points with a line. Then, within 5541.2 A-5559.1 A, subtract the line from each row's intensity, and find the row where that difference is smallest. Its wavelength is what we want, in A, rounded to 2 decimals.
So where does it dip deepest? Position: 5554.59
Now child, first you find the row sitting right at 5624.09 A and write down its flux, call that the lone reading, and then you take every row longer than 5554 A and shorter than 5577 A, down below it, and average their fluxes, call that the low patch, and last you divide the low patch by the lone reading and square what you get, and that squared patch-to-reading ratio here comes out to 1.1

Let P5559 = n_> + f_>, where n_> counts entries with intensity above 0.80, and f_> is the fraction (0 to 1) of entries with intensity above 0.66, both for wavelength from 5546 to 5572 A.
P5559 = 10.8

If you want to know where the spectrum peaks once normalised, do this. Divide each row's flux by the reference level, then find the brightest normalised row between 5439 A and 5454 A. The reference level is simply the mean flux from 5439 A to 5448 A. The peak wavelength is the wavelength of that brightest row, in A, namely 5445.68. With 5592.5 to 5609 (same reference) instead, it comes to 5602.12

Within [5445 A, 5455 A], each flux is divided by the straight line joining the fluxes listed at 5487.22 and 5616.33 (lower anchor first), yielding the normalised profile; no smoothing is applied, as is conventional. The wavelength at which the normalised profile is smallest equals 5451.96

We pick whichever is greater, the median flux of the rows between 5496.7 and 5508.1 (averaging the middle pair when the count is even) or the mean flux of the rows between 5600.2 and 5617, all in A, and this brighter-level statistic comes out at 0.83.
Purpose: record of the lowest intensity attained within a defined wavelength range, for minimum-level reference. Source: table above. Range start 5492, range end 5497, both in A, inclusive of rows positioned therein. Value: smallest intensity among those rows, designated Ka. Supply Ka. 0.5168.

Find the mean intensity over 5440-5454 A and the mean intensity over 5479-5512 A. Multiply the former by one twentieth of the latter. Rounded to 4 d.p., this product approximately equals 0.0294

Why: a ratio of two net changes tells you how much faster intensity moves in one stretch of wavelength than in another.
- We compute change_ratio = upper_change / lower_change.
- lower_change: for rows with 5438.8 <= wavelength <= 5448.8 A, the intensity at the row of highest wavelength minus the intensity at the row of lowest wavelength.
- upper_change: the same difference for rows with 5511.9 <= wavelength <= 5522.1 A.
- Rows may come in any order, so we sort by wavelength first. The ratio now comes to 8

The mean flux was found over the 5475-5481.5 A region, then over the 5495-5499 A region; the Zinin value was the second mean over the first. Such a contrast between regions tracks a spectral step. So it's 1.0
